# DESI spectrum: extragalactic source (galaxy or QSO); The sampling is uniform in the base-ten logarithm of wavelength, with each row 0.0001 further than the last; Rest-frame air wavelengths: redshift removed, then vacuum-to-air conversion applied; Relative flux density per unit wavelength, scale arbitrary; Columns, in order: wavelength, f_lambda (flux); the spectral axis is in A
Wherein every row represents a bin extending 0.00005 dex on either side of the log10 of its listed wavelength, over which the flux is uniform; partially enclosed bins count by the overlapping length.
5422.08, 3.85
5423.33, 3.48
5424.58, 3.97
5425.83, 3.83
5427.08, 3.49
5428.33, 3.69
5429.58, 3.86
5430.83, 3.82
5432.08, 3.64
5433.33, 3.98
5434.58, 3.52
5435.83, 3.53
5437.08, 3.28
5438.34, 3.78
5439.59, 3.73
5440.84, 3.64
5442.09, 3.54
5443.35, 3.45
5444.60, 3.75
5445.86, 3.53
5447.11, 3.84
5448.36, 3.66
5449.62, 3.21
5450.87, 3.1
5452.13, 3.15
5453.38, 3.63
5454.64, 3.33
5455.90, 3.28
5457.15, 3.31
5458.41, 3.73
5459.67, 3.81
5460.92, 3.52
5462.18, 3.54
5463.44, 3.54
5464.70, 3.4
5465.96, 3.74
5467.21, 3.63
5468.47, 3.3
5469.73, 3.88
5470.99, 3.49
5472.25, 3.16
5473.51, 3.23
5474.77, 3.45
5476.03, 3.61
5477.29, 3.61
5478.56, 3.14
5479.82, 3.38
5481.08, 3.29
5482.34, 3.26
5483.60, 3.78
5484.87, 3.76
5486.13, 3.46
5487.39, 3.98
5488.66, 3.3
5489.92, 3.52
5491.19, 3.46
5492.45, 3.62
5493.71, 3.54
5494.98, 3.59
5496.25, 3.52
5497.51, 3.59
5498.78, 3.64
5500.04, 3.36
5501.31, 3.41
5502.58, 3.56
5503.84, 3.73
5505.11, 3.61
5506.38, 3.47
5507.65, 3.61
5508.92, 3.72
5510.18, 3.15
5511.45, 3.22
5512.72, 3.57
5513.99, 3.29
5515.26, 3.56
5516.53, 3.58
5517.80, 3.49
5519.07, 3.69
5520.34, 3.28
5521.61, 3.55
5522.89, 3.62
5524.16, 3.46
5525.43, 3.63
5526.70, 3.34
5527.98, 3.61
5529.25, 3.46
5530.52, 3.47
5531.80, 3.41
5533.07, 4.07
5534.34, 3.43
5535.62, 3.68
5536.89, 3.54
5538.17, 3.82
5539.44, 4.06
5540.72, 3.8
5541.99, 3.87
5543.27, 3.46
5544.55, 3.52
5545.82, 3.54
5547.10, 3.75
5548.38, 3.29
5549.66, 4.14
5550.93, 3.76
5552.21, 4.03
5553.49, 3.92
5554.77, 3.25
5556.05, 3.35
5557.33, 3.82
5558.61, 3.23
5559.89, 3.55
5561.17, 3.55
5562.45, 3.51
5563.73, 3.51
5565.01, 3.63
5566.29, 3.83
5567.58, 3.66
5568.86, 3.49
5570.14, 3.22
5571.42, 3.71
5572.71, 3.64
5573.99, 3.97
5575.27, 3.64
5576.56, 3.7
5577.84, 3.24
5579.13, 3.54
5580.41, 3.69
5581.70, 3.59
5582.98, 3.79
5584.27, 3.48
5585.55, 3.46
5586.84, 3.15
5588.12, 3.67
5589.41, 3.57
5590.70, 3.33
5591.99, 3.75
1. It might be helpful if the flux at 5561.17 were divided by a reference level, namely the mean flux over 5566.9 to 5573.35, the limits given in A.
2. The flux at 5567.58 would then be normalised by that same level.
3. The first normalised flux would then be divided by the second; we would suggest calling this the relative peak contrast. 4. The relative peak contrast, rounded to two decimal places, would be 0.97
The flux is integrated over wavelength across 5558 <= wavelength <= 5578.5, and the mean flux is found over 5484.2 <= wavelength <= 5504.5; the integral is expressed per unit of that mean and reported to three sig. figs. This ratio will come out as 20.5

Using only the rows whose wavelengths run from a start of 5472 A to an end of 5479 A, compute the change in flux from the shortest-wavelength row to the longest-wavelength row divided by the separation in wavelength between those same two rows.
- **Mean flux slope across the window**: 0.00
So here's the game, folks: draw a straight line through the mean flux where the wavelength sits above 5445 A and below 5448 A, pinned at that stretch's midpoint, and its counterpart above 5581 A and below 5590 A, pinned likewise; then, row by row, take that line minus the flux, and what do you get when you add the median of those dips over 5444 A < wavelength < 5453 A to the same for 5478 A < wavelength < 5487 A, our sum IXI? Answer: 0.4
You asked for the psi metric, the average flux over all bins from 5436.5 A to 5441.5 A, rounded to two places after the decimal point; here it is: 3.61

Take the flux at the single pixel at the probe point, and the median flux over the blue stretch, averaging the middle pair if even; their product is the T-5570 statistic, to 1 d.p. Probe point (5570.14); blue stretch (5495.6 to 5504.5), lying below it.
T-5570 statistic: 11.5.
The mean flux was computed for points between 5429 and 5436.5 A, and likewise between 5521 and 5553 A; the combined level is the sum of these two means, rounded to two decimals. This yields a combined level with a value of 7.38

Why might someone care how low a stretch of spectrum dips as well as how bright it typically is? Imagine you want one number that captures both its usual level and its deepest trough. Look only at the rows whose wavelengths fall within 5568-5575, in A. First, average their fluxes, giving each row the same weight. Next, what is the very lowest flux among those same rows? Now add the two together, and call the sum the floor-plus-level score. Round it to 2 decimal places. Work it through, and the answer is 6.83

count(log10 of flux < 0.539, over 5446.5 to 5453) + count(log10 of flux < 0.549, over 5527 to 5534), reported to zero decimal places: 6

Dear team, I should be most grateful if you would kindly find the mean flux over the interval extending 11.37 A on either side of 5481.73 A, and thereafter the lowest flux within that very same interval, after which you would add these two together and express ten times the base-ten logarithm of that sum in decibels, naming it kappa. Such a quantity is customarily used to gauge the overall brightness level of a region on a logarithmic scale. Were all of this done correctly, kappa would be 8.20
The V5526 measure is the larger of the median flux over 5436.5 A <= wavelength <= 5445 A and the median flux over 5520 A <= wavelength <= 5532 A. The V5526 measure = 3.640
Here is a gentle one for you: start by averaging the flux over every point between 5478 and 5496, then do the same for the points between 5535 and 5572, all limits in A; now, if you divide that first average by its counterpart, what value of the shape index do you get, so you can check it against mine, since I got 0.964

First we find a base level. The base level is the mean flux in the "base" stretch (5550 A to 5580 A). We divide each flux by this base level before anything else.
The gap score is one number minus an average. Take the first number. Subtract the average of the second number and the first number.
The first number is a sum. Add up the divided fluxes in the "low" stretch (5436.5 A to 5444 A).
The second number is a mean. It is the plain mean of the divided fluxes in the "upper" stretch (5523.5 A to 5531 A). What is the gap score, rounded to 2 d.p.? 2.49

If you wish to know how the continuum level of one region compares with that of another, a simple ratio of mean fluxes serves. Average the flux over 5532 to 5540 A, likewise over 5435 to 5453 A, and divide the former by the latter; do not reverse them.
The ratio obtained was 1.07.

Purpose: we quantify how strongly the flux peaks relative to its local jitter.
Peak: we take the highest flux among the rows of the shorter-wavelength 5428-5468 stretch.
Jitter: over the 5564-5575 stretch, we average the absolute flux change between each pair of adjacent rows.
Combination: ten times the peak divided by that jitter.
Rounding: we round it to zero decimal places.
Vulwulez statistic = 164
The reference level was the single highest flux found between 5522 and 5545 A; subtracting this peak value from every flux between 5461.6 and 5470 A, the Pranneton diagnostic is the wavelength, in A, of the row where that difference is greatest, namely 5469.73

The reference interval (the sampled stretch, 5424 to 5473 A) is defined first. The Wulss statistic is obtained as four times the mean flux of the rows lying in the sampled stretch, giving 14.3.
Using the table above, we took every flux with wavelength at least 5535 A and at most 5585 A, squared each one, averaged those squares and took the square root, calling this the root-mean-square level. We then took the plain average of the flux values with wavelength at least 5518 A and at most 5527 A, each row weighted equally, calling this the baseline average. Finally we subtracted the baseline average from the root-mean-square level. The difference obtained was 0.13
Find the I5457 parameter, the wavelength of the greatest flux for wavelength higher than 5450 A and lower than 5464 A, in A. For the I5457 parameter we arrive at 5459.67 A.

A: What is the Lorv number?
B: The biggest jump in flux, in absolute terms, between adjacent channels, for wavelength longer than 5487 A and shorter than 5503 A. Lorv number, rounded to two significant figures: 0.68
